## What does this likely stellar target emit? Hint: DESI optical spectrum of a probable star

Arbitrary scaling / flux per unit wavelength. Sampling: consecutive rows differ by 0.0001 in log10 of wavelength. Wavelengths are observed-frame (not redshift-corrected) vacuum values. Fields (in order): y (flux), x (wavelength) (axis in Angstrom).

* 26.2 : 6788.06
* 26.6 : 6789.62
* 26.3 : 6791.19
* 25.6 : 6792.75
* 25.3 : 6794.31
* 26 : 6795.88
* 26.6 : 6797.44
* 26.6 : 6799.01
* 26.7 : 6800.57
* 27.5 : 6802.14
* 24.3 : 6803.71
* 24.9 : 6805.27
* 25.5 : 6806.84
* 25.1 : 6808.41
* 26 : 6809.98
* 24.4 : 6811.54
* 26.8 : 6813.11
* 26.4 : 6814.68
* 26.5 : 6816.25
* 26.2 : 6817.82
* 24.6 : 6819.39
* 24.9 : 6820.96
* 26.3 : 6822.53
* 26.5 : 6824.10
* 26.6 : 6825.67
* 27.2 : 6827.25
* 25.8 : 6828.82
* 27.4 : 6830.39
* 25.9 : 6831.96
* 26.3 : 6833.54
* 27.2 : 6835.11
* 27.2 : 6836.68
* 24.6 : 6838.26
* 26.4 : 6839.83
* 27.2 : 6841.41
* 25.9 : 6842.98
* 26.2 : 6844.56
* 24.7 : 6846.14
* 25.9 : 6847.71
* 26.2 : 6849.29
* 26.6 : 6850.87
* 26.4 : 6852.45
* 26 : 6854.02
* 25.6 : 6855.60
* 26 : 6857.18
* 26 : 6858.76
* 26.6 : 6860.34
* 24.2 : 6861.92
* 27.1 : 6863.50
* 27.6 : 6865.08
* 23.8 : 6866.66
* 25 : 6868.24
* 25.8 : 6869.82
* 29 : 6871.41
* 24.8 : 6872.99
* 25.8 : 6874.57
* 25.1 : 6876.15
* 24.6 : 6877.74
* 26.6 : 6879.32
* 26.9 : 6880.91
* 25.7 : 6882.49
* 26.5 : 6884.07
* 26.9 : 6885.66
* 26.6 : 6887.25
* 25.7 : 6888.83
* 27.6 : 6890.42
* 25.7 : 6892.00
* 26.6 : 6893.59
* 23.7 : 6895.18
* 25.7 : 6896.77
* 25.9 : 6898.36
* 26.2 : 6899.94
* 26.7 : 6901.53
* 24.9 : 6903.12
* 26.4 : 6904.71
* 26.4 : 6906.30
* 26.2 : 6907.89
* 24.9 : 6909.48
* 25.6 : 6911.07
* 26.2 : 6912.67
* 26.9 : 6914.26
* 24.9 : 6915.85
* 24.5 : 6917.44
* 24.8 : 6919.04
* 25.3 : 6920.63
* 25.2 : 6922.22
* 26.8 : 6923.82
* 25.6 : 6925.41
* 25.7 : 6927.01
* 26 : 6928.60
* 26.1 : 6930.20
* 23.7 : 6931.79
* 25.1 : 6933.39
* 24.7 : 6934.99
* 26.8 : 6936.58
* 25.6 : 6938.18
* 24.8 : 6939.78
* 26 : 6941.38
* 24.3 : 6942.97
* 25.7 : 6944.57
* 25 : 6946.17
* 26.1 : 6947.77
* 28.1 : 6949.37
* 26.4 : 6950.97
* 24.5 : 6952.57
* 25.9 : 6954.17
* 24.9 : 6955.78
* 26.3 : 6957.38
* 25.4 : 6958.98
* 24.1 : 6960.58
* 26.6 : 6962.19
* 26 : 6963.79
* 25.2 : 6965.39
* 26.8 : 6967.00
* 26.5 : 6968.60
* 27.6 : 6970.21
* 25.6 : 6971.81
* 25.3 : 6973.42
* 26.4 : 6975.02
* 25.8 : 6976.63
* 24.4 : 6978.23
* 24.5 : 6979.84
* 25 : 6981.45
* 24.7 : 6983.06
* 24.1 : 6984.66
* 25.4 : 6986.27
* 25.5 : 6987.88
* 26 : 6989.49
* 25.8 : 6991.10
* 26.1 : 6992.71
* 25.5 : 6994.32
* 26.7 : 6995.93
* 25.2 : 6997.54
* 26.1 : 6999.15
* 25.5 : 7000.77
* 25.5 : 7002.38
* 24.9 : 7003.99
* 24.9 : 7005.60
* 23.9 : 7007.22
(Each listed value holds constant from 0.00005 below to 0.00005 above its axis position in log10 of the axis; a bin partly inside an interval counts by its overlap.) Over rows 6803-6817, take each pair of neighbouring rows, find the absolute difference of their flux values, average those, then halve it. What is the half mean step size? 0.44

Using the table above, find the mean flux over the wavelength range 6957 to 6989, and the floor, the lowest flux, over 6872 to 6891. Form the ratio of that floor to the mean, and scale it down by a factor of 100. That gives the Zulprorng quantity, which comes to 0.0096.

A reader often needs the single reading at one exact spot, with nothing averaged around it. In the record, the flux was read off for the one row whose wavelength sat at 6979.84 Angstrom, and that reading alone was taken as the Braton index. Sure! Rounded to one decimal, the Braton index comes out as 24.5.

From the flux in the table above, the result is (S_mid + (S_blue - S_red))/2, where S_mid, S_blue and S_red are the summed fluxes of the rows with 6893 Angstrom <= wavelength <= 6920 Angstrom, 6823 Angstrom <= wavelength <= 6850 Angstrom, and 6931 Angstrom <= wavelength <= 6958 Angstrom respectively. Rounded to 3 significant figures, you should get 225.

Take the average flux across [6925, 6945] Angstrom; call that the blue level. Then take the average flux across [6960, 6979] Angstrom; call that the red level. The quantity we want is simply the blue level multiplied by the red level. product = 657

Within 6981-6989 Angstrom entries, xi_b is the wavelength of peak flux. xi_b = 6987.88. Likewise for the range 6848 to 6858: 6850.87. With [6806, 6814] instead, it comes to 6813.11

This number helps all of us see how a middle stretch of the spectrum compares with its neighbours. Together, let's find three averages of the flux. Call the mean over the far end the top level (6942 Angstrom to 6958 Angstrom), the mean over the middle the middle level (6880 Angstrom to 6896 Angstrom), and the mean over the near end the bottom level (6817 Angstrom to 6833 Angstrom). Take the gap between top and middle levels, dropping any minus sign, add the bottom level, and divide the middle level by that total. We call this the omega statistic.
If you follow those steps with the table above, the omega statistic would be 0.98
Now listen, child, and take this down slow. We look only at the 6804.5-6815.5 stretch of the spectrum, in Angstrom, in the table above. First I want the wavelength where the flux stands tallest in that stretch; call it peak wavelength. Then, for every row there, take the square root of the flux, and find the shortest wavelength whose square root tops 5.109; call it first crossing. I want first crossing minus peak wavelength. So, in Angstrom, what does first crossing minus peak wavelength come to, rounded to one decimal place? 0.0 Angstrom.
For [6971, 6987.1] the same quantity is 0.0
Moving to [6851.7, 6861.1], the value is -7.9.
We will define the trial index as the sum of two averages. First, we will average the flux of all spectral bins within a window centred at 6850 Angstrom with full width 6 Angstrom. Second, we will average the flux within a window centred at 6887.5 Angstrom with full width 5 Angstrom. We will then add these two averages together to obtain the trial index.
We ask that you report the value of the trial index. 52.7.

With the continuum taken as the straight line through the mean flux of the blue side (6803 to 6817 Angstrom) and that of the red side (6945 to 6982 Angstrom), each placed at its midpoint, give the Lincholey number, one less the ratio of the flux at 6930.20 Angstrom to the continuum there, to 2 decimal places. -0.02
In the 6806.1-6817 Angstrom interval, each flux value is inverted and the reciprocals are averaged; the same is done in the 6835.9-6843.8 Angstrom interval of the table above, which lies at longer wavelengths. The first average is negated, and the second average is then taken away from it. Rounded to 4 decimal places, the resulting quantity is -0.0769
